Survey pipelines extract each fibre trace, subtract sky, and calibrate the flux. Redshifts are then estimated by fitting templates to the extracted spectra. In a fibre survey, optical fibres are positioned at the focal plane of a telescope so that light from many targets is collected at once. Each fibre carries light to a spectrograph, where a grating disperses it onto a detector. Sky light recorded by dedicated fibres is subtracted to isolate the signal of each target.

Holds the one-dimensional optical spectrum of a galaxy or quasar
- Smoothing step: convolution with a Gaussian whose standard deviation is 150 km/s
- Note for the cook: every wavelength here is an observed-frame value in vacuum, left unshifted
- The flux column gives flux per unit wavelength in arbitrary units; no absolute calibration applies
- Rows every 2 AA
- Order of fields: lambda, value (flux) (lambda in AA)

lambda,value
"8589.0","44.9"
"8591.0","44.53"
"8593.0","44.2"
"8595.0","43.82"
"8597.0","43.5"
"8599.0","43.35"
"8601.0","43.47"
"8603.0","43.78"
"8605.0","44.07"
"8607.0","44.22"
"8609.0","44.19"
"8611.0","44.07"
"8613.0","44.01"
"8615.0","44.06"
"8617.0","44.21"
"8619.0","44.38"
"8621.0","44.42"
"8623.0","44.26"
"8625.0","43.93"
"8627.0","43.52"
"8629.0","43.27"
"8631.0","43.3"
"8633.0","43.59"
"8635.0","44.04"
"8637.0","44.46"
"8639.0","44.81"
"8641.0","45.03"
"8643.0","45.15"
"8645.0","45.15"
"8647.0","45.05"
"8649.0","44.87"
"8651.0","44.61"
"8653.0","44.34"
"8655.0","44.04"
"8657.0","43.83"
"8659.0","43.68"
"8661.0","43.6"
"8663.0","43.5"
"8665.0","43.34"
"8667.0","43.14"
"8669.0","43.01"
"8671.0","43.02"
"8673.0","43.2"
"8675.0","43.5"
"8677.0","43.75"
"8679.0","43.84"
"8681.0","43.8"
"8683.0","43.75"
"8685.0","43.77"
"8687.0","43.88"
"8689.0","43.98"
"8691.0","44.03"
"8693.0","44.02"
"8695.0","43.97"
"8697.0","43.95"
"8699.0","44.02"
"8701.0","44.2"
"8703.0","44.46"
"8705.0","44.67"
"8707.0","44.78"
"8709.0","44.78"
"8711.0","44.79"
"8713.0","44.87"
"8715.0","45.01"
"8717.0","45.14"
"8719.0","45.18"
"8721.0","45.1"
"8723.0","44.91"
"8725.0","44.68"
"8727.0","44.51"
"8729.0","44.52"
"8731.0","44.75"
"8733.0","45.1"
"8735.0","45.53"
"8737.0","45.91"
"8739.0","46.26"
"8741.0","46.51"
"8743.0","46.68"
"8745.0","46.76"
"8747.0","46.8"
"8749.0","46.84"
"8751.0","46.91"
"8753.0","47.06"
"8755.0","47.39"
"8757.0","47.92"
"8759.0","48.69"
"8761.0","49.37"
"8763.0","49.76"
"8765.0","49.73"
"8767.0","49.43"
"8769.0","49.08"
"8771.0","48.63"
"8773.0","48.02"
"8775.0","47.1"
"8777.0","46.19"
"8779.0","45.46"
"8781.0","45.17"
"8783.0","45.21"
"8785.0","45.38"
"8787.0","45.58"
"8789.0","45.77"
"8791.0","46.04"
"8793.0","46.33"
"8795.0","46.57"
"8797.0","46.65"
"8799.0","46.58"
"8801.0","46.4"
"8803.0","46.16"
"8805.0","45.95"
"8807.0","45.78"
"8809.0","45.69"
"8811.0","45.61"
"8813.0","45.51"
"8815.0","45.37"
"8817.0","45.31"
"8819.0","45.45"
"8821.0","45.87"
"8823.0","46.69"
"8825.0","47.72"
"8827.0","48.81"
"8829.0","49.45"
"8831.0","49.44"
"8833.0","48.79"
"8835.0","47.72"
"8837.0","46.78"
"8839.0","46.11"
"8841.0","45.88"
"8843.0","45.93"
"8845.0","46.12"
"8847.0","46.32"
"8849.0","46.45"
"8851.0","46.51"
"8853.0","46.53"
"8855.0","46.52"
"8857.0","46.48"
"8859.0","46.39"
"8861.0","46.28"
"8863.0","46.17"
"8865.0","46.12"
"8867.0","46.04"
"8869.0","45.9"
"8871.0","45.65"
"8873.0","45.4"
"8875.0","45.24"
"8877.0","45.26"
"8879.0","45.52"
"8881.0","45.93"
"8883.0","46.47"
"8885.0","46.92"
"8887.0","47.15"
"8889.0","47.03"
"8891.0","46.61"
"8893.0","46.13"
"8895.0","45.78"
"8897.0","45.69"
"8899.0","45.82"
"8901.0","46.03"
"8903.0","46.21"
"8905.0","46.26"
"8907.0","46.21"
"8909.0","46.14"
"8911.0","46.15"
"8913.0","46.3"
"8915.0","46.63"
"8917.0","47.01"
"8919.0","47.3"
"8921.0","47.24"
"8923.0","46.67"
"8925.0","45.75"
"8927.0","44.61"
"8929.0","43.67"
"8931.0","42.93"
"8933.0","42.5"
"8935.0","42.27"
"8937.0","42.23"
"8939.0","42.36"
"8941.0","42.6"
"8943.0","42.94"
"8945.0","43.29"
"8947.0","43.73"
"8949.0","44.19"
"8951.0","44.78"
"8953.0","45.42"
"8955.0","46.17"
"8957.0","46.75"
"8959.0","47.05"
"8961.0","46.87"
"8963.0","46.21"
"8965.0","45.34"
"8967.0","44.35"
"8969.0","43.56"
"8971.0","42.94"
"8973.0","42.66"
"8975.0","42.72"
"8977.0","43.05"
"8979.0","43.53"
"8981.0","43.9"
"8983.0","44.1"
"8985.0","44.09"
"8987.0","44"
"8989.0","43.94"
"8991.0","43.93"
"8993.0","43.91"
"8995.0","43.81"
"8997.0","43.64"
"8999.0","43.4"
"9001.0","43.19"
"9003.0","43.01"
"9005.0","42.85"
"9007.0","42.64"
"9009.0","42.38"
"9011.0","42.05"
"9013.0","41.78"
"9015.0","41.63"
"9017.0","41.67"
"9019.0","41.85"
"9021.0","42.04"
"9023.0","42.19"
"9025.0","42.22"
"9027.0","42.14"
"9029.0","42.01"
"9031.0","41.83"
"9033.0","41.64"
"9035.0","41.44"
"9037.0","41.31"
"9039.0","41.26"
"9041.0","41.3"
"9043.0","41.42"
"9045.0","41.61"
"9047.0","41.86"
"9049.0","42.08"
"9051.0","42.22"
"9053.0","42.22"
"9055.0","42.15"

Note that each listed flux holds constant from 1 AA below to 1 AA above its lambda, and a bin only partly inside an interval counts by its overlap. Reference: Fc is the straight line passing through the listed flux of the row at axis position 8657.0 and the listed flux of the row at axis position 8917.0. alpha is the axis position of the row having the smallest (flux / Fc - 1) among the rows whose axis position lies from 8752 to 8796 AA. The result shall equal 8781.0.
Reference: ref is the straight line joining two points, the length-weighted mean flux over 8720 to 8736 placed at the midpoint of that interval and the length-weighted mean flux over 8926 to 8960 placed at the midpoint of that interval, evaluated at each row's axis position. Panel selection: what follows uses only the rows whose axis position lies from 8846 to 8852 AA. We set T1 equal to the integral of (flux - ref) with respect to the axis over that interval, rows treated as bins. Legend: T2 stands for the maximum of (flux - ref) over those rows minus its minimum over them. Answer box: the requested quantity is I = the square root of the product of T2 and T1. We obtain 1.60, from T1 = 12.3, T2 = 0.21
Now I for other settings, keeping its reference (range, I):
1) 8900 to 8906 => 1.73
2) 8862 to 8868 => 1.11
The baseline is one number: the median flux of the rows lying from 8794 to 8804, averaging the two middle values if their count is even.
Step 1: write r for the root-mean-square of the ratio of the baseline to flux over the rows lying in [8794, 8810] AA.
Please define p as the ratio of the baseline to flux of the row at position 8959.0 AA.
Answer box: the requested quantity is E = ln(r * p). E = 0.00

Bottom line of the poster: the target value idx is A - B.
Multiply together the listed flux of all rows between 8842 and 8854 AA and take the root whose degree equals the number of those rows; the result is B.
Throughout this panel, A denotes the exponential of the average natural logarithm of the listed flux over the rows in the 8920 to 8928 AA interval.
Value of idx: -0.3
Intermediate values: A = 46.1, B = 46.3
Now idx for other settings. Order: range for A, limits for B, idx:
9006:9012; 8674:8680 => -1.3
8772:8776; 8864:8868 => 1.5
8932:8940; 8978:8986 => -1.6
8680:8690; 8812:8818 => -1.6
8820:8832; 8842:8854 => 1.7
